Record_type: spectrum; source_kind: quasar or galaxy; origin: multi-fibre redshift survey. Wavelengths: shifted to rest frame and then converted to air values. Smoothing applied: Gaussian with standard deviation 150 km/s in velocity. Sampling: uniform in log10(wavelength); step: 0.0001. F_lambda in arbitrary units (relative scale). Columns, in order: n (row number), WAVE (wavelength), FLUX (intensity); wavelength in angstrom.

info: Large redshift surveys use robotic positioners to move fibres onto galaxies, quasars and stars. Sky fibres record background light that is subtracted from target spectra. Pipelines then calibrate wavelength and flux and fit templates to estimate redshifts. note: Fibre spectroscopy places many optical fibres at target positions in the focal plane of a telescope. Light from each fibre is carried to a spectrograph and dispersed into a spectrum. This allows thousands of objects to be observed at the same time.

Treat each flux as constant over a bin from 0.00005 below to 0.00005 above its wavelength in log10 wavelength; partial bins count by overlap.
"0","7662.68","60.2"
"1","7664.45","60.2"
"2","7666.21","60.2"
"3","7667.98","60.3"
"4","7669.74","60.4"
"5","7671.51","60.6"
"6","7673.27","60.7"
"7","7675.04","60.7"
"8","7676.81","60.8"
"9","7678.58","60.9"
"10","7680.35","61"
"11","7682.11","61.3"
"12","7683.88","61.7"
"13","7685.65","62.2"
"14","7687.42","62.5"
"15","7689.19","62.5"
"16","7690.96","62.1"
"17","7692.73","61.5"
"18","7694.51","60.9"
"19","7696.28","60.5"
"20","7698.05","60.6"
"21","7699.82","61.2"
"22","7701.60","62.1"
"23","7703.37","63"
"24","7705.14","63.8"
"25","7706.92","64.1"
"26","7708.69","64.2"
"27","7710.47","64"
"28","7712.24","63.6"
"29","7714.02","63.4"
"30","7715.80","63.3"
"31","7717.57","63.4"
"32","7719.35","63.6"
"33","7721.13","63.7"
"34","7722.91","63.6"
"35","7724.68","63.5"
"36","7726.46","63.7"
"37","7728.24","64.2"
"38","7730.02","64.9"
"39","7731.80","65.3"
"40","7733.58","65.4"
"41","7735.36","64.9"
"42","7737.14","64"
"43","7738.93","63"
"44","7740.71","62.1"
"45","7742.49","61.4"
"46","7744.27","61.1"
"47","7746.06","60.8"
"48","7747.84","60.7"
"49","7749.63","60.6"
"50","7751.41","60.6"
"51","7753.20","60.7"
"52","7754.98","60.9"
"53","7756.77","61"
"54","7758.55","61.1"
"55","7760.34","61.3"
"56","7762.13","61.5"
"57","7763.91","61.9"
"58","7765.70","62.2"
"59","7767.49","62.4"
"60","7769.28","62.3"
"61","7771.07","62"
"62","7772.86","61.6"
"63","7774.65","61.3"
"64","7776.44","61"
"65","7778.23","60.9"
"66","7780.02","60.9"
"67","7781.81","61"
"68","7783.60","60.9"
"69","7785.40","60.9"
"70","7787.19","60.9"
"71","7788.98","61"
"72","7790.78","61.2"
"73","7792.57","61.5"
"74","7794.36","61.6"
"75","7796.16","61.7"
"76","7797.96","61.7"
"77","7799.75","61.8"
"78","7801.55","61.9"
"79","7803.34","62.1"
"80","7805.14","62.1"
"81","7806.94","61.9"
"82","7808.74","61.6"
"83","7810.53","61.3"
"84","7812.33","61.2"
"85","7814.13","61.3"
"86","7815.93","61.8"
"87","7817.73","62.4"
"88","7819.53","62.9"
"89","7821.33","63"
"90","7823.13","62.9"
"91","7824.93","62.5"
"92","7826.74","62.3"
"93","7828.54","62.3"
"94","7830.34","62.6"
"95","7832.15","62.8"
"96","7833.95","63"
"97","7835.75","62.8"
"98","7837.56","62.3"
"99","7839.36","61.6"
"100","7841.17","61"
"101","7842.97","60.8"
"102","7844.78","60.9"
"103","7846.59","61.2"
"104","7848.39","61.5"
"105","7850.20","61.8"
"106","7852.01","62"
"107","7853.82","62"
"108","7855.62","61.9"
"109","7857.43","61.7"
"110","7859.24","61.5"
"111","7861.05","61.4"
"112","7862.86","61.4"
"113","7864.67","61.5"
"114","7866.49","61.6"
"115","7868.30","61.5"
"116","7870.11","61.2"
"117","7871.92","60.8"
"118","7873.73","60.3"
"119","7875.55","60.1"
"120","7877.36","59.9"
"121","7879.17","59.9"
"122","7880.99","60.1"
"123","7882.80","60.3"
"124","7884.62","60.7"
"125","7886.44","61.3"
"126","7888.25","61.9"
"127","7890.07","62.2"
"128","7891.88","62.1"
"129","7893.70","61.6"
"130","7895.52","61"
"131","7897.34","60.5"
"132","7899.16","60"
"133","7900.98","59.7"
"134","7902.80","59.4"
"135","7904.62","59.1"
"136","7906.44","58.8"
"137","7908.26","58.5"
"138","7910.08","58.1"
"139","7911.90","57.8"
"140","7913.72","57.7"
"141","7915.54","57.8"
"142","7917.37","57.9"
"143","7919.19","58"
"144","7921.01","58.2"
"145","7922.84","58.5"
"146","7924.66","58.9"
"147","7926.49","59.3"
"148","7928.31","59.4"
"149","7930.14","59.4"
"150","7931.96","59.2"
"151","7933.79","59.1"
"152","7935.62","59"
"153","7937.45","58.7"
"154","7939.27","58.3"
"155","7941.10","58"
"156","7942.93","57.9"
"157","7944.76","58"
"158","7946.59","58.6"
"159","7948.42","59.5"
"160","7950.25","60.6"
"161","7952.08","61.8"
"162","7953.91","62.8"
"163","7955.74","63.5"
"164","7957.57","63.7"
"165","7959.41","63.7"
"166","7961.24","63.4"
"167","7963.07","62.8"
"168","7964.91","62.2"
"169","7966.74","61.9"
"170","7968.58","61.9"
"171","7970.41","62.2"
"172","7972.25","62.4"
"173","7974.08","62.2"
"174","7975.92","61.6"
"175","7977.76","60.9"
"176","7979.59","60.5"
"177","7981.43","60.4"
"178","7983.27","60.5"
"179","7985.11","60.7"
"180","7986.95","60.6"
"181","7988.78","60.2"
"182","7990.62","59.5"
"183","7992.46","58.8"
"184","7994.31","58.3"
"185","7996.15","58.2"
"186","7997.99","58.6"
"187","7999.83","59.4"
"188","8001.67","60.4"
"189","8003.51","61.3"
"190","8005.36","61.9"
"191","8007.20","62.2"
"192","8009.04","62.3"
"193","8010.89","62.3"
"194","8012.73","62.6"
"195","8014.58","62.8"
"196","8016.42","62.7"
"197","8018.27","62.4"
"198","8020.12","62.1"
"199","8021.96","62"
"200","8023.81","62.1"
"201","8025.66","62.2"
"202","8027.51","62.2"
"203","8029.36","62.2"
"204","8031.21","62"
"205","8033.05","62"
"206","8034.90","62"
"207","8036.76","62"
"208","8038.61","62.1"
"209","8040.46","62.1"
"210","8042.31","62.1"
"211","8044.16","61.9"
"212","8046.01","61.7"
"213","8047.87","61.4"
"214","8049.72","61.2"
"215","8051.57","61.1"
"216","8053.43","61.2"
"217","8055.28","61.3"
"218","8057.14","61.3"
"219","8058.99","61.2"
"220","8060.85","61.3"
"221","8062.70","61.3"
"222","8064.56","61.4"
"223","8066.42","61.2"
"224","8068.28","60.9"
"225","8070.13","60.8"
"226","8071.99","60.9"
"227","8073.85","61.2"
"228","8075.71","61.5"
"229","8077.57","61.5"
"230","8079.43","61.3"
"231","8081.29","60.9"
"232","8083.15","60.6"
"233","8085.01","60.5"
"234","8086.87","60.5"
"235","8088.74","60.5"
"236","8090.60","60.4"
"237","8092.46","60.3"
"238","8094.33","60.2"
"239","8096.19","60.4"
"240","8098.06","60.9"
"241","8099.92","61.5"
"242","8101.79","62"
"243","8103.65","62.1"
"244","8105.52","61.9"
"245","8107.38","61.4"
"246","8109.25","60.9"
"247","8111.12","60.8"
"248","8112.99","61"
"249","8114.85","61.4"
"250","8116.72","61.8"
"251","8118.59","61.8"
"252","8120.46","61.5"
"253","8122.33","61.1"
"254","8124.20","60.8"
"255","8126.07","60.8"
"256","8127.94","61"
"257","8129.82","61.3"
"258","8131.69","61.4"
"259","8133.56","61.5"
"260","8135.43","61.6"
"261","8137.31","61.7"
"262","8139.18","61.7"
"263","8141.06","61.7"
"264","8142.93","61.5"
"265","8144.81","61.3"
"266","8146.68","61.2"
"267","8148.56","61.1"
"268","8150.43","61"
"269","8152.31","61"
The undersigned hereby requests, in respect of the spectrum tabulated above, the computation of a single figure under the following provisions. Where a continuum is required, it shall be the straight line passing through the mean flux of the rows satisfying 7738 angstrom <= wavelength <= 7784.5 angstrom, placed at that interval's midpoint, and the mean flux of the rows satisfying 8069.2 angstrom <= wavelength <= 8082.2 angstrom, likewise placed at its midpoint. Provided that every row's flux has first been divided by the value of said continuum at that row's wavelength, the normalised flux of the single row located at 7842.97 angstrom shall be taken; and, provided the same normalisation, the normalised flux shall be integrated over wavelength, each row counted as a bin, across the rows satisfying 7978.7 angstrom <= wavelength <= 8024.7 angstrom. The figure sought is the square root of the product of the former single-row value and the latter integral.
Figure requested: 6.74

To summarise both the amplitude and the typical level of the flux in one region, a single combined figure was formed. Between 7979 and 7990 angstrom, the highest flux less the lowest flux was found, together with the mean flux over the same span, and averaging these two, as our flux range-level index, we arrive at 30.5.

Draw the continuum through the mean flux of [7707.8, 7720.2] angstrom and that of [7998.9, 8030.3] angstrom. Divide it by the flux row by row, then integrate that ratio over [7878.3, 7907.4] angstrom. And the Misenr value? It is 30.1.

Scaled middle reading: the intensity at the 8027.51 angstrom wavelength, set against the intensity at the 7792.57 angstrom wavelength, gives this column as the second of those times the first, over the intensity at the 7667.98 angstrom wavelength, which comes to 63.4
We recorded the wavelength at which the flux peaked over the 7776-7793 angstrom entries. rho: 7792.57 angstrom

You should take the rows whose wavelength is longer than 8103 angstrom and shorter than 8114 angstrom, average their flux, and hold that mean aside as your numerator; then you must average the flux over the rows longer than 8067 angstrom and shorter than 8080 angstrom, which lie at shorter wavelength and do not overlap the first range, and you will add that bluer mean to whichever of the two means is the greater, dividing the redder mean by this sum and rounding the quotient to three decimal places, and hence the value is 0.501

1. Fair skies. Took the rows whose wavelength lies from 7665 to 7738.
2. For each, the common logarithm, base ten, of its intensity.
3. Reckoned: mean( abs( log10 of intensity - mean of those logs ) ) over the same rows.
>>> 0.010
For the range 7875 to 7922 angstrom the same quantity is 0.009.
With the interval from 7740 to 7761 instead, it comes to 0.002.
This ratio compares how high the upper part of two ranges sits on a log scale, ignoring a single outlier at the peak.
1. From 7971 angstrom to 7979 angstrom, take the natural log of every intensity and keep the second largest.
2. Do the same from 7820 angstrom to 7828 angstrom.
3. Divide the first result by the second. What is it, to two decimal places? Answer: 1.00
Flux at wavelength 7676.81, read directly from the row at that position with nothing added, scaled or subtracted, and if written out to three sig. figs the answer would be 60.8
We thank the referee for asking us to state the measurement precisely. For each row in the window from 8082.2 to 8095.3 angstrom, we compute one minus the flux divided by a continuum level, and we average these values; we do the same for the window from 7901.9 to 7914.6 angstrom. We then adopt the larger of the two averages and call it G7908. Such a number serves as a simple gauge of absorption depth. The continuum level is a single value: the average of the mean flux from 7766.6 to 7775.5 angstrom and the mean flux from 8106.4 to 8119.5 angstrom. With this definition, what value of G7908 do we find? 0.051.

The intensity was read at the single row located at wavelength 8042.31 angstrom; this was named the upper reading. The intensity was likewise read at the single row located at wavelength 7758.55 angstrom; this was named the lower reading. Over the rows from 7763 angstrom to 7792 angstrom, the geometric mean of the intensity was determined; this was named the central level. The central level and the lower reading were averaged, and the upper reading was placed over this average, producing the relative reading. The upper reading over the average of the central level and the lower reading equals 1.01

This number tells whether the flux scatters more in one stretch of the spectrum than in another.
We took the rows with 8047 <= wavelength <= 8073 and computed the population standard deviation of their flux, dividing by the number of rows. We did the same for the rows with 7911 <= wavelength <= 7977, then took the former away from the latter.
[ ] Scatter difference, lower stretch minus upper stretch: 1.9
